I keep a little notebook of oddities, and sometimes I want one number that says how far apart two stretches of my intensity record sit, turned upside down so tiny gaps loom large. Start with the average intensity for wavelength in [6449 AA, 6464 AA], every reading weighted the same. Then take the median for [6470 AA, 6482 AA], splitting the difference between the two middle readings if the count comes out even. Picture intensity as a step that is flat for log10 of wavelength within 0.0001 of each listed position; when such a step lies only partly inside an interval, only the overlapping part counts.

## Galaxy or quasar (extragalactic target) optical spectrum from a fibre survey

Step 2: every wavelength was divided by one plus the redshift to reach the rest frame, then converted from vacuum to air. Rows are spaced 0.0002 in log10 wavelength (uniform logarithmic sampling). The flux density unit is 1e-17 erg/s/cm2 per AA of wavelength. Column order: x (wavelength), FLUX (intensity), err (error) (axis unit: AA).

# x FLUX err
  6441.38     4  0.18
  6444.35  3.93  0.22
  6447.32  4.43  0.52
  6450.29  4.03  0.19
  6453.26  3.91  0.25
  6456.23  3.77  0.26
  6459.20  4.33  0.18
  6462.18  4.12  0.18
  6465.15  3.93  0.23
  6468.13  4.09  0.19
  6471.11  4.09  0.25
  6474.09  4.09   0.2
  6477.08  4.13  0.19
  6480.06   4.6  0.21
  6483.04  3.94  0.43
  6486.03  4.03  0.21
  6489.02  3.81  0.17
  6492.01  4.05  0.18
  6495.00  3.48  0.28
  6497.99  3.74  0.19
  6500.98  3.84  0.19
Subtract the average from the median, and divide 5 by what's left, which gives 64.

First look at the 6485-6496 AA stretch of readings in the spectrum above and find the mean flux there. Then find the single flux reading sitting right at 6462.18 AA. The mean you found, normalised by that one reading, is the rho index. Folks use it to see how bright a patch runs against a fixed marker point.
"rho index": 0.93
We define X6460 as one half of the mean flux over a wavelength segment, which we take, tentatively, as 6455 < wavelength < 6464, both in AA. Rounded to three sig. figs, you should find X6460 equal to 2.04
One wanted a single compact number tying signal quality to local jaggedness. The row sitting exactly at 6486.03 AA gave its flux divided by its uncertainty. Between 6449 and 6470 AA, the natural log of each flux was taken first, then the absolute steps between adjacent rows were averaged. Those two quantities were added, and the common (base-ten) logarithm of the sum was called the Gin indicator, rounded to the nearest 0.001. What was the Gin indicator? 1.284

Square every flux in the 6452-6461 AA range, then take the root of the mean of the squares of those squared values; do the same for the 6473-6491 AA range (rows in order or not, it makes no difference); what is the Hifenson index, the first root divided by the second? 0.953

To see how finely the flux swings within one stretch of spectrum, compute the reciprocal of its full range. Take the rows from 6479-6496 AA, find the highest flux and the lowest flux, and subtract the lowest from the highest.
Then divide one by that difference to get 0.9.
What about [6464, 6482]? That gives 1.5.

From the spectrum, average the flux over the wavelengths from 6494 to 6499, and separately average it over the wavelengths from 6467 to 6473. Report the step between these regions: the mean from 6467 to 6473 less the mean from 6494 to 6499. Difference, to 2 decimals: 0.48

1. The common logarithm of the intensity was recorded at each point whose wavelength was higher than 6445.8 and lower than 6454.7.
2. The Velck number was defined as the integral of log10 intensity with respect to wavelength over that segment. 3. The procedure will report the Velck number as 5.5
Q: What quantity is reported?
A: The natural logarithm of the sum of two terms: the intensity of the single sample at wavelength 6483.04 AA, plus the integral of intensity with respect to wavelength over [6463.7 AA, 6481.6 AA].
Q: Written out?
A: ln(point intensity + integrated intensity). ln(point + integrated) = 4.4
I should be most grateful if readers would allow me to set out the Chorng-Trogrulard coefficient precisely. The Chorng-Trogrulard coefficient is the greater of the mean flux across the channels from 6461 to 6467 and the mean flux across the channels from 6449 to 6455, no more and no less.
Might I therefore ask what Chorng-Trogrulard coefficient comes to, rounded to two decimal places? 4.03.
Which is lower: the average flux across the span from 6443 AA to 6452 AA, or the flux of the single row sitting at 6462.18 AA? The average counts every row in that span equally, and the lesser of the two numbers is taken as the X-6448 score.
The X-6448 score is 4.1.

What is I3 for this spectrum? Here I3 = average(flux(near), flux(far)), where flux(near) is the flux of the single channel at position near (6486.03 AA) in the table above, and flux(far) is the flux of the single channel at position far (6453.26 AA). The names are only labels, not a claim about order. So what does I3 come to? 3.97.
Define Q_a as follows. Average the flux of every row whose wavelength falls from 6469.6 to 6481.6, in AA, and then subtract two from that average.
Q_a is 2.23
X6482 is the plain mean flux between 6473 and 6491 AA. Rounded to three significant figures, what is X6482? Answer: 4.10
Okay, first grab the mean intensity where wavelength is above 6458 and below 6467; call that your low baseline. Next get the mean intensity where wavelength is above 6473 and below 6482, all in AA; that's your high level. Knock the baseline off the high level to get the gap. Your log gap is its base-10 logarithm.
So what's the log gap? -0.83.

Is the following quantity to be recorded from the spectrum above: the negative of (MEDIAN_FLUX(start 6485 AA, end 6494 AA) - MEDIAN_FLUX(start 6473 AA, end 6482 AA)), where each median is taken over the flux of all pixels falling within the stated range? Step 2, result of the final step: 0.10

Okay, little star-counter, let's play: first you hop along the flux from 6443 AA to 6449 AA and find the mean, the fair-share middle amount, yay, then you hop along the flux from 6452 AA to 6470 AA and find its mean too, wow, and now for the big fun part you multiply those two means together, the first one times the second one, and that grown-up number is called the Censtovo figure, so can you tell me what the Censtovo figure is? 16.8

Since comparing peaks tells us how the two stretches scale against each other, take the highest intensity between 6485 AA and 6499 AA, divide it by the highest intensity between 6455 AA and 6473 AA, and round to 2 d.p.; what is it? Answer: 0.94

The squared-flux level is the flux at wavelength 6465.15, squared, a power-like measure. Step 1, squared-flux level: 15.4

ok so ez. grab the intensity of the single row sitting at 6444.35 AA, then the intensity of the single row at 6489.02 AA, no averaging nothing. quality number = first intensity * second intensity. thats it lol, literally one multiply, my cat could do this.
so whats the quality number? 15.0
